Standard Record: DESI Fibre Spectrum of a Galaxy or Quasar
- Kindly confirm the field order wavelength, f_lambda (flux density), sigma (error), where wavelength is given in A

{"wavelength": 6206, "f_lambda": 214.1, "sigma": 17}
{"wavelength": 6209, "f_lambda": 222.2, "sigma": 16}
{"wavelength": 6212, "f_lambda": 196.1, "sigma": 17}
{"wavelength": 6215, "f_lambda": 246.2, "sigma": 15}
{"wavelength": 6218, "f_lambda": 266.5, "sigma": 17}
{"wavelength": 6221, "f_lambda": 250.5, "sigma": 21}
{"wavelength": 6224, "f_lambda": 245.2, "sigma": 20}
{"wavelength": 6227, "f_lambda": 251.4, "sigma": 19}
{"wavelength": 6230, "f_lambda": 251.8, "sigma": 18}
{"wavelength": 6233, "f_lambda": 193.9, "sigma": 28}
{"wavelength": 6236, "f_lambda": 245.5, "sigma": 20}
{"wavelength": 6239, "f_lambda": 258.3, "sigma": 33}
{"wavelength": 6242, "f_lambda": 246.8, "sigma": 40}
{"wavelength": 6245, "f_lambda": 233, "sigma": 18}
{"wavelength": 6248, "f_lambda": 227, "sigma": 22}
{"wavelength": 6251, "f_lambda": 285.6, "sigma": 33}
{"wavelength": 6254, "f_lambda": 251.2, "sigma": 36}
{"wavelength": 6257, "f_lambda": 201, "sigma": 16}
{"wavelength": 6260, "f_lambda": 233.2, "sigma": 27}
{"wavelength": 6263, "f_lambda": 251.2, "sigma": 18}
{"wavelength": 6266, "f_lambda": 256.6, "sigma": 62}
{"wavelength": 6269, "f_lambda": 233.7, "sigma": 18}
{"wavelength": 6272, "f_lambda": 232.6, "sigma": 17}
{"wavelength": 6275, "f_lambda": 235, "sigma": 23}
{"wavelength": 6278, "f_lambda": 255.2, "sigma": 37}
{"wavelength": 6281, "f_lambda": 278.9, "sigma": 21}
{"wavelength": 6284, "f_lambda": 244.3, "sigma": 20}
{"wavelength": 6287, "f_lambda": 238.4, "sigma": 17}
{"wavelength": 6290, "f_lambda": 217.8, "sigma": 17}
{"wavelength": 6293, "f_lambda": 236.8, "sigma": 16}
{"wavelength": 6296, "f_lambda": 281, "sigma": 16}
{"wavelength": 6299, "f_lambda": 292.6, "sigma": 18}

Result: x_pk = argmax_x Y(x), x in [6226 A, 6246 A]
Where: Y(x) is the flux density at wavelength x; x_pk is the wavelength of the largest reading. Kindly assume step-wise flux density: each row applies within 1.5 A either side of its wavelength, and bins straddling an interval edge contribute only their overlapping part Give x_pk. 6239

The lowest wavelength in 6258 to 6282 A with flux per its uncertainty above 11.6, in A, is 6263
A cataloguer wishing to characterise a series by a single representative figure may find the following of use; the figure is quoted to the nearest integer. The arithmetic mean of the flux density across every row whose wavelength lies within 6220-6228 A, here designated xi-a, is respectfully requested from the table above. 249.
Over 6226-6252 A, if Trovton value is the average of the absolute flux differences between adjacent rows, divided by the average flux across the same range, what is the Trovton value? 0.109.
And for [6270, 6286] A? 0.081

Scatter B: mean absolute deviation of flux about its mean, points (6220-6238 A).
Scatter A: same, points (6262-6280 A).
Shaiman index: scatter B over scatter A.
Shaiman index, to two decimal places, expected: 1.49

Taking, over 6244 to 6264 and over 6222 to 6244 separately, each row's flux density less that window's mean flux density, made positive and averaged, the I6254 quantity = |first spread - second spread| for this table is 5.5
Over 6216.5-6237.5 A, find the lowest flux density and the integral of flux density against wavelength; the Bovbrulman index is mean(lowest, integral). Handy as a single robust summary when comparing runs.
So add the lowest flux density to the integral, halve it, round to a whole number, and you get 2654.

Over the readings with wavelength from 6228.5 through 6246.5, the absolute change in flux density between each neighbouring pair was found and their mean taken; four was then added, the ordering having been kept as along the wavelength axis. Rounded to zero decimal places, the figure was 34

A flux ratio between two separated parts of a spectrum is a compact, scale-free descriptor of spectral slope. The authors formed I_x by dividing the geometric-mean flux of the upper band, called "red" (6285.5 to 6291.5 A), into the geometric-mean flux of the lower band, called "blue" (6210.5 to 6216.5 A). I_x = 0.96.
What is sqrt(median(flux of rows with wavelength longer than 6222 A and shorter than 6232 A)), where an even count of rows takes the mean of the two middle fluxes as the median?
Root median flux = 15.9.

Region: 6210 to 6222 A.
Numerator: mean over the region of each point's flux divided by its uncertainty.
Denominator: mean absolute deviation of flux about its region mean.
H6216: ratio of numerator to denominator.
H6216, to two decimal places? 0.64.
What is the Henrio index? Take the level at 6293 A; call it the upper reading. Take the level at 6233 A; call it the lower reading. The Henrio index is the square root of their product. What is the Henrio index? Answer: 214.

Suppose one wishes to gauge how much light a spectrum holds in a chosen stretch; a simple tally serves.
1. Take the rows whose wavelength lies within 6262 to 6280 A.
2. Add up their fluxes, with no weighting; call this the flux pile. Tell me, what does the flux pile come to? 1464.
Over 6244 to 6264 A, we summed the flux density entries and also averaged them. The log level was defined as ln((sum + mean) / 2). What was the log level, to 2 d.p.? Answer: 6.87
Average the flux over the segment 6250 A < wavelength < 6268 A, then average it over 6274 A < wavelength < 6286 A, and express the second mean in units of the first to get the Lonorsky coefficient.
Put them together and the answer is 1.03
